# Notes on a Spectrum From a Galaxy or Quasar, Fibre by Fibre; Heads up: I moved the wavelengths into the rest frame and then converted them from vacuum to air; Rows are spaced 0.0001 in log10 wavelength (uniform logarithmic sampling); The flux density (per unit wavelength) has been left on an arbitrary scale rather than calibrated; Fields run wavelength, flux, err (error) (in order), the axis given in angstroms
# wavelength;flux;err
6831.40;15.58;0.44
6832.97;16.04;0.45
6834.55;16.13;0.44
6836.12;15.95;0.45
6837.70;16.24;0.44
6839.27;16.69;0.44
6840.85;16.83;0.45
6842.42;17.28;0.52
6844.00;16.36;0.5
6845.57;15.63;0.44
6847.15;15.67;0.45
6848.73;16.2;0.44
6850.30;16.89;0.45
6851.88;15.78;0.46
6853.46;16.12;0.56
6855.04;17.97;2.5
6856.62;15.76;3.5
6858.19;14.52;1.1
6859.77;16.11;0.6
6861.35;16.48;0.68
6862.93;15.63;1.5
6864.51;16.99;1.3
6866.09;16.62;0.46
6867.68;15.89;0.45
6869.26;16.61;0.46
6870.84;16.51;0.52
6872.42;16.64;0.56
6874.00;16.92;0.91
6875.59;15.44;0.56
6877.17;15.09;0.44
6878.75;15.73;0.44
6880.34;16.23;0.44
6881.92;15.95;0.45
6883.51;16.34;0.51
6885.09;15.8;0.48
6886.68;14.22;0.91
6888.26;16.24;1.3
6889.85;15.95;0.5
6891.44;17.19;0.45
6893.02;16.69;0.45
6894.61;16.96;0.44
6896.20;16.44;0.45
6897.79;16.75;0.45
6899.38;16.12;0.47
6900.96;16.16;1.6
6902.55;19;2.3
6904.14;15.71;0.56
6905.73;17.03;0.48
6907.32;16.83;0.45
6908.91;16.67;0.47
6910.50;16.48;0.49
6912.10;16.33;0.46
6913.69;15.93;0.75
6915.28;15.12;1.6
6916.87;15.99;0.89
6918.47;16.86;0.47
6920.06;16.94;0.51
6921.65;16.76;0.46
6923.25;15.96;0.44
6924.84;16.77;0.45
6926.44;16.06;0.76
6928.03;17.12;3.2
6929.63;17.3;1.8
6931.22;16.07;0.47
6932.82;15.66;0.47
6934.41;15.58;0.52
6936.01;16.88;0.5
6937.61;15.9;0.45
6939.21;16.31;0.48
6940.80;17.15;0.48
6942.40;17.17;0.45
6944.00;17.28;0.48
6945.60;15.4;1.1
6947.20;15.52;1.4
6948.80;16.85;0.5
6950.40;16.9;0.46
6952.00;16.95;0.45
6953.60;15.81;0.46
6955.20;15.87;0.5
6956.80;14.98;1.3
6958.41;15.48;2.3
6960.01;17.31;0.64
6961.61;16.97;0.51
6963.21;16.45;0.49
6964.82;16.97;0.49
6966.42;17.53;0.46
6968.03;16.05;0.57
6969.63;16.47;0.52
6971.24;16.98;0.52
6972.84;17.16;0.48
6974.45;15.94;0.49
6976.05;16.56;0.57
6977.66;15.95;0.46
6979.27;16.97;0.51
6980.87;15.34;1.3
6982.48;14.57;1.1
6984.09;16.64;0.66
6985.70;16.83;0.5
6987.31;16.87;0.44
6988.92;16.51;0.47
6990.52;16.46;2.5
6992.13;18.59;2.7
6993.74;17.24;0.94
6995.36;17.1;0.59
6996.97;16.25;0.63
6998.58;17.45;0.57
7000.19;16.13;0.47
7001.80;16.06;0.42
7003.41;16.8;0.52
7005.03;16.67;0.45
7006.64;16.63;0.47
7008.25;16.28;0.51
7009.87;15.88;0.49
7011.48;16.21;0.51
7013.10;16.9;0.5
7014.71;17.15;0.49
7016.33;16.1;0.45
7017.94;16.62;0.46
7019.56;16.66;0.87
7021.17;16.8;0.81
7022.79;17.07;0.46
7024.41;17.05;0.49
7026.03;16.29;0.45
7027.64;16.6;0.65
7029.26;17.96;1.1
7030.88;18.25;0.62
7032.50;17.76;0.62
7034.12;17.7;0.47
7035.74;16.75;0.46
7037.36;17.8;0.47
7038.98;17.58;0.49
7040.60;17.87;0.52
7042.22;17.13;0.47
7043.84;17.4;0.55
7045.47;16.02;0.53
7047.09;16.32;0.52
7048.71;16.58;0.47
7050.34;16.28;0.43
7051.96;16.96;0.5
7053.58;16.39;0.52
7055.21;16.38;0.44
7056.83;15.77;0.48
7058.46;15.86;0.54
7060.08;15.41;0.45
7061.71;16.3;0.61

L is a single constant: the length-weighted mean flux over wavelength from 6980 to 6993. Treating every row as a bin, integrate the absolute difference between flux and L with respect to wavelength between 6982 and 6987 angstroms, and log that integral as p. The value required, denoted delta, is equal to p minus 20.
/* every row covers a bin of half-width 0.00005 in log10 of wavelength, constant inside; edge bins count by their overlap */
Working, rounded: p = 3.4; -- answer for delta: -16.6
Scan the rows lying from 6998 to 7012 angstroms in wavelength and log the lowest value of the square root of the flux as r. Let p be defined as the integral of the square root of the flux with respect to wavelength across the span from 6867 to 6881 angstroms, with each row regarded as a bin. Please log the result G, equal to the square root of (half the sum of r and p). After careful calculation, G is 5.49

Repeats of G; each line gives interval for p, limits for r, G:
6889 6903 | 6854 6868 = 5.53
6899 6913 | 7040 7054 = 5.53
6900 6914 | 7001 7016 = 5.53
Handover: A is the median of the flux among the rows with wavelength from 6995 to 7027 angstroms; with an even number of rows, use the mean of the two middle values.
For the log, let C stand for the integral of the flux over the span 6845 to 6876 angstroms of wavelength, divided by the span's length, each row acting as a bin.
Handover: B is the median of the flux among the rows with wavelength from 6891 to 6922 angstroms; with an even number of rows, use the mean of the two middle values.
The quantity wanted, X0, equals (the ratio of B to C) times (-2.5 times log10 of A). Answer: -3.14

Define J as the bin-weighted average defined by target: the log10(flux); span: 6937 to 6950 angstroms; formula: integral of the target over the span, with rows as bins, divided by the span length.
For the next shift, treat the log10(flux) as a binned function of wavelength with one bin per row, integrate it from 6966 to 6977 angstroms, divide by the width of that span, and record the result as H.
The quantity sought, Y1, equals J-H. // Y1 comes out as -0.004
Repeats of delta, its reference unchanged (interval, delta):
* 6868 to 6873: -19.3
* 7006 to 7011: -18.4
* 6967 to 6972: -18.3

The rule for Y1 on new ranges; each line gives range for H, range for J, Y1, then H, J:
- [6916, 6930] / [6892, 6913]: 0.003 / 1.22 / 1.22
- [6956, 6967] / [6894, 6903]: 0.009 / 1.22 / 1.23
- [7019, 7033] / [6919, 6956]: -0.018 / 1.23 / 1.22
